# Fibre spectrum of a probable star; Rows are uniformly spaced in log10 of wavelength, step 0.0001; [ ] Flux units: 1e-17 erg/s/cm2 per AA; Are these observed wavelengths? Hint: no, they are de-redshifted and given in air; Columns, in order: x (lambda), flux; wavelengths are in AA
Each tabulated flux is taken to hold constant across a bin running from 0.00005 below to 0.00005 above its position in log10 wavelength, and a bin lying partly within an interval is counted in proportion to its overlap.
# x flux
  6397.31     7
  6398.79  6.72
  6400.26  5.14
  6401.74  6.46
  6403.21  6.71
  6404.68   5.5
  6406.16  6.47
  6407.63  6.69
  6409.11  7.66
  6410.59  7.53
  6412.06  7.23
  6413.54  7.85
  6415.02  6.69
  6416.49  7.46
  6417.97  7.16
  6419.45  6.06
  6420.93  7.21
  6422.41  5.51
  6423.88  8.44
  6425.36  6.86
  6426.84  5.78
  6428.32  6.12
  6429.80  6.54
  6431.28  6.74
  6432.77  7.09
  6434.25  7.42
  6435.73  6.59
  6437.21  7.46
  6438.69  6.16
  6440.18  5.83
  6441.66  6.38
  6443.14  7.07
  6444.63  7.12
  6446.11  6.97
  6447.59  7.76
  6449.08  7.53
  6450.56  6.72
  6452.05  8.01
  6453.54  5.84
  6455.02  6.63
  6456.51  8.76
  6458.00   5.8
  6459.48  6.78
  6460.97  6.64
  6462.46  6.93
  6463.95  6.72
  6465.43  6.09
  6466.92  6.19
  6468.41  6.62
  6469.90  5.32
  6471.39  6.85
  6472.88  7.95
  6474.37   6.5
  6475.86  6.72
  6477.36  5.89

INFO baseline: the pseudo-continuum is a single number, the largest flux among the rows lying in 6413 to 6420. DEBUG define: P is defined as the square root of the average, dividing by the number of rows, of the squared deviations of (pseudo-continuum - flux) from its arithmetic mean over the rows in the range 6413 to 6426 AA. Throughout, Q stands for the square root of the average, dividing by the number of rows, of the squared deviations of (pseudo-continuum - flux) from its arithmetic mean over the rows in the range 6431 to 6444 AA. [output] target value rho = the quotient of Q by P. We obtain 0.63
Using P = 0.84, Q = 0.53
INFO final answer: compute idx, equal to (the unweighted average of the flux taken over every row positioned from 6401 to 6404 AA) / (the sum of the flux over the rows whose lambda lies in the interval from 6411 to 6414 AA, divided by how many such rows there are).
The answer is 0.87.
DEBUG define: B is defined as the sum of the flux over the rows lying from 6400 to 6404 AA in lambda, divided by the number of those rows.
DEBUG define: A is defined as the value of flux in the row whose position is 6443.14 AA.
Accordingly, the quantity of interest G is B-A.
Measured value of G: -1.0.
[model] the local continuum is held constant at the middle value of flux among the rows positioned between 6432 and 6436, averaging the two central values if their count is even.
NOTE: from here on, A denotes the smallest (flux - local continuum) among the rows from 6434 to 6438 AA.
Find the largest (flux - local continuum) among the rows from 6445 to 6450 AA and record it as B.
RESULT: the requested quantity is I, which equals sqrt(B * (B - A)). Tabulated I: 0.9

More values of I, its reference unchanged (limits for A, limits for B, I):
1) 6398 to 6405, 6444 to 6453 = 1.6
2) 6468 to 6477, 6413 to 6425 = 2.1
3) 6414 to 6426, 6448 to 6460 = 2.3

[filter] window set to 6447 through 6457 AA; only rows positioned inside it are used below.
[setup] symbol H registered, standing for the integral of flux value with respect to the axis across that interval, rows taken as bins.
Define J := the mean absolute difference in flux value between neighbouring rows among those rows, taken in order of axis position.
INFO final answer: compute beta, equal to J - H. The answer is -71.5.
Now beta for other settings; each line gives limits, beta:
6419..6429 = -64.4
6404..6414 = -69.2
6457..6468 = -71.2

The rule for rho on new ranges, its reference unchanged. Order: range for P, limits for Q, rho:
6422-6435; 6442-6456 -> 0.73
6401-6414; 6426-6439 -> 0.79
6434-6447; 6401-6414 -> 1.30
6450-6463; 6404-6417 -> 0.78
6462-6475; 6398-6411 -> 1.15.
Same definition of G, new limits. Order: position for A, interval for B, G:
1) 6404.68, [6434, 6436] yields 1.5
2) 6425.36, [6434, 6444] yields -0.2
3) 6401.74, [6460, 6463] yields 0.3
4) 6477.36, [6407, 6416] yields 1.4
